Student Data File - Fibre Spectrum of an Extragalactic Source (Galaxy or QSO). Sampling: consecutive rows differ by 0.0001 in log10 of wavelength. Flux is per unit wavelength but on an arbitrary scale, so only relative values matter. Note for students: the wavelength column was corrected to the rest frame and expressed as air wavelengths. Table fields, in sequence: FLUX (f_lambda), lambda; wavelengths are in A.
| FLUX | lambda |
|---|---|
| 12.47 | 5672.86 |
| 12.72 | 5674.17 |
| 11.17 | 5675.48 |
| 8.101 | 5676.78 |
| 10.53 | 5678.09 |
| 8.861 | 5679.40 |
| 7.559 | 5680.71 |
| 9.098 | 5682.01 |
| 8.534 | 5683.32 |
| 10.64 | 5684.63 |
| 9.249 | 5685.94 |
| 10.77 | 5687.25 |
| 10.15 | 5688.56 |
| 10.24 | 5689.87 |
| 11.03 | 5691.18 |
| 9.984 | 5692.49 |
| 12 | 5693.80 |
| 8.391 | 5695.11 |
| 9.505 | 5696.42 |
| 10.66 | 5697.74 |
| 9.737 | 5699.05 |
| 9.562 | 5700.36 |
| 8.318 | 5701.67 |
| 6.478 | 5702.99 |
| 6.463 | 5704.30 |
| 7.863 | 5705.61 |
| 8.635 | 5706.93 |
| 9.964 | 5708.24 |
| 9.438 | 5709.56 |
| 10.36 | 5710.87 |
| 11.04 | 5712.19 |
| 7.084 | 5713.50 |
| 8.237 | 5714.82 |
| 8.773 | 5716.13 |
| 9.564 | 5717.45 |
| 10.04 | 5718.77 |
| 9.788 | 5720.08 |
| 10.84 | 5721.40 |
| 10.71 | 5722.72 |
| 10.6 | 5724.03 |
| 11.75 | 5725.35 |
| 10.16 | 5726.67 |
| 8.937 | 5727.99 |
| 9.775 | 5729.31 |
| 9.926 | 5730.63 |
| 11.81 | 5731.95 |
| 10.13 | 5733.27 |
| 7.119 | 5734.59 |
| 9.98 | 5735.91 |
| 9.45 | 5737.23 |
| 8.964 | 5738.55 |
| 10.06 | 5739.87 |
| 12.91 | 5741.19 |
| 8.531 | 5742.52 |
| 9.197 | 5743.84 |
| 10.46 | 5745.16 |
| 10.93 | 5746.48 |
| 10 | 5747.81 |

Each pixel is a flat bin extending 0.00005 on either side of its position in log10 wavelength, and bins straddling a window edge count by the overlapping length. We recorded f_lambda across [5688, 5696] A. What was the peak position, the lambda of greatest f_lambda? 5693.80 A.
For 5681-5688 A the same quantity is 5687.25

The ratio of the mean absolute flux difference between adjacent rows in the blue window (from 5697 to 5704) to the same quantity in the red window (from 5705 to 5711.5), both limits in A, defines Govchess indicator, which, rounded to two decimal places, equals 1.18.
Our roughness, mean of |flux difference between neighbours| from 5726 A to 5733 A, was 1.0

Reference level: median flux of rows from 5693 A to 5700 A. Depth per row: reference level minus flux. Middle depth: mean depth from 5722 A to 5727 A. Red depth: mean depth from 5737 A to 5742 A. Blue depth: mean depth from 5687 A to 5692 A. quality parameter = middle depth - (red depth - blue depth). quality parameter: -1.3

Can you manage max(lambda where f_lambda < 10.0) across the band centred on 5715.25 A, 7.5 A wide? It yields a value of 5717.45 A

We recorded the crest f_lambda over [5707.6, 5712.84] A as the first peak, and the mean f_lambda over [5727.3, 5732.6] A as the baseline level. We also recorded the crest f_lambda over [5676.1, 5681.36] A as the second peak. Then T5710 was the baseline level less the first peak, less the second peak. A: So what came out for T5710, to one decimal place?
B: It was -11.5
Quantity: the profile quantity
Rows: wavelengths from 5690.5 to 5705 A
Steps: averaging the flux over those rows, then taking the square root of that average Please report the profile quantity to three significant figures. 3.05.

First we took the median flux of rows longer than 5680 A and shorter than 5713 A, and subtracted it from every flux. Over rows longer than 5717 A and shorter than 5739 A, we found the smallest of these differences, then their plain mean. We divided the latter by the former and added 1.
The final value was 0.83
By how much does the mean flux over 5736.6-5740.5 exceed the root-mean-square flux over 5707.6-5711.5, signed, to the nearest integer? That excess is 0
